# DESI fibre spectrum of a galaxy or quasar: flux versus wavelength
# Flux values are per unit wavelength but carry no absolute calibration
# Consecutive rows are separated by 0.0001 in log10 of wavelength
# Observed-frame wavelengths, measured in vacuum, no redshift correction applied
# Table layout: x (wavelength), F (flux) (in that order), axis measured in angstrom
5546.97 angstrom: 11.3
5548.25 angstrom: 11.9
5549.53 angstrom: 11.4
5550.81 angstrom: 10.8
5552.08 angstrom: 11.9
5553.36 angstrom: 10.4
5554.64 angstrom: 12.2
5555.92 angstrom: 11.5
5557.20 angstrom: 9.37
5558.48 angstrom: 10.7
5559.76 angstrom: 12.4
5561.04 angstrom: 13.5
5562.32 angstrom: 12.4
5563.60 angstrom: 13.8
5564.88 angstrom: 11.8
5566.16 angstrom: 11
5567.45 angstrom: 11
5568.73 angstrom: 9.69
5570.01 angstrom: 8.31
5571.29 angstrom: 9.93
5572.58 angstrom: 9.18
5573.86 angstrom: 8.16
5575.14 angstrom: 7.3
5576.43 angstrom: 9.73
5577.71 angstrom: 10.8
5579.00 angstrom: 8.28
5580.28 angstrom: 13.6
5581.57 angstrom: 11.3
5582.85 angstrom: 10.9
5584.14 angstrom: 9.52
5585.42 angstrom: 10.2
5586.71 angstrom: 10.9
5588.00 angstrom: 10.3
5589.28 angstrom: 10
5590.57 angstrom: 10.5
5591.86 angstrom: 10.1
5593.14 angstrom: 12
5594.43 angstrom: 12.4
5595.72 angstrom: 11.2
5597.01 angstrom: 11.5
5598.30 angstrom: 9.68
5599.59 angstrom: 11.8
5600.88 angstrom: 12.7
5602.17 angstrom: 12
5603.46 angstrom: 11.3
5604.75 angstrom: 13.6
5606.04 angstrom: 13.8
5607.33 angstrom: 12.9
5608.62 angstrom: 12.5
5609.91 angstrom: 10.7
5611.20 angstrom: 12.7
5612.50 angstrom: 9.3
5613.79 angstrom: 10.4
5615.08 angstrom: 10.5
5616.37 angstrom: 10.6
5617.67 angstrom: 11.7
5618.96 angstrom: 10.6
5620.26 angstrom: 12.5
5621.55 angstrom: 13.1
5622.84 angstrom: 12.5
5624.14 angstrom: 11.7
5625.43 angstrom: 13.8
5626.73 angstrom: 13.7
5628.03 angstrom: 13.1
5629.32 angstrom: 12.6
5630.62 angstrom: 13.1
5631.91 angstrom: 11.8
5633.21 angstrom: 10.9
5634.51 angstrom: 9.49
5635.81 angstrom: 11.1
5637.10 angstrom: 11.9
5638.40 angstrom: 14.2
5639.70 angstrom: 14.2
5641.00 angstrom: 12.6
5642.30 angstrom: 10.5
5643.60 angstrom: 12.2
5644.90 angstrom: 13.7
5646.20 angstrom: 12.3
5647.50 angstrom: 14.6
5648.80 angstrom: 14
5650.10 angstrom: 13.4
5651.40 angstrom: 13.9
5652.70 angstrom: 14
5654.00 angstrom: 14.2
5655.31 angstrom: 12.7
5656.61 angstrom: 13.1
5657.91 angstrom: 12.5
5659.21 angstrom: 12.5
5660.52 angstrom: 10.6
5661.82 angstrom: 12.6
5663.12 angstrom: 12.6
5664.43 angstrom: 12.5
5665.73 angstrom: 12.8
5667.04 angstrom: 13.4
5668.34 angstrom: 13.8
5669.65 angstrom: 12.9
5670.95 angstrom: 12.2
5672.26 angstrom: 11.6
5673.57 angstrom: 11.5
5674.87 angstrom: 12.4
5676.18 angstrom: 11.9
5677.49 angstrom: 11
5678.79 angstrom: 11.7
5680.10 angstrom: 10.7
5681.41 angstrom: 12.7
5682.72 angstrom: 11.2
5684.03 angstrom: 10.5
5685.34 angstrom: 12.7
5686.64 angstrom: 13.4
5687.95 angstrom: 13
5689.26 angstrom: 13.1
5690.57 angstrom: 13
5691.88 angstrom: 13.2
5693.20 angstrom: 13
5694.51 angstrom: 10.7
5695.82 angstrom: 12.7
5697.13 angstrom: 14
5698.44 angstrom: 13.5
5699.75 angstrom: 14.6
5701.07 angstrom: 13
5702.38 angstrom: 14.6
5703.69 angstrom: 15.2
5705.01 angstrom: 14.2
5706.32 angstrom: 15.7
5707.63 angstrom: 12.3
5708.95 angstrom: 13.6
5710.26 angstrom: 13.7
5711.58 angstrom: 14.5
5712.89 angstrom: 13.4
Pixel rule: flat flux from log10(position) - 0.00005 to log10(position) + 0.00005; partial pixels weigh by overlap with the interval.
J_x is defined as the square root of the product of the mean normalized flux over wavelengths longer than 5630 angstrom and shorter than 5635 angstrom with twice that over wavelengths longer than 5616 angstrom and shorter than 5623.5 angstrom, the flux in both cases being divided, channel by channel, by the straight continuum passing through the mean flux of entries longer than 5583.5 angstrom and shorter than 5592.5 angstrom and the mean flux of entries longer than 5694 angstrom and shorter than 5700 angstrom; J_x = 1.46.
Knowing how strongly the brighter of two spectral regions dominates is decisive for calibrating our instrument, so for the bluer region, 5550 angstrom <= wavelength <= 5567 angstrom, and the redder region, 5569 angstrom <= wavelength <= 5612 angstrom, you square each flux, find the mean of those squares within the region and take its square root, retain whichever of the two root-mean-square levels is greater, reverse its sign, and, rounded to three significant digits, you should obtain -11.7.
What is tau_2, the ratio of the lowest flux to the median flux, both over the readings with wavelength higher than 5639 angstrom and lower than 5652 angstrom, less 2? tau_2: -1.225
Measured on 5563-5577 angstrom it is -1.250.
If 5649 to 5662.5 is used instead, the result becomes -1.178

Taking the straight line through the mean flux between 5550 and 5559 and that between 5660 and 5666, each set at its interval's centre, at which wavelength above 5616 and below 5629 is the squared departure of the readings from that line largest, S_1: 5625.43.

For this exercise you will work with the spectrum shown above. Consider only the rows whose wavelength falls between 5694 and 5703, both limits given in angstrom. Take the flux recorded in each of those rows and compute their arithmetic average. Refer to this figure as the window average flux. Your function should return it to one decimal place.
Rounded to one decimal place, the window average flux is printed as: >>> 13.3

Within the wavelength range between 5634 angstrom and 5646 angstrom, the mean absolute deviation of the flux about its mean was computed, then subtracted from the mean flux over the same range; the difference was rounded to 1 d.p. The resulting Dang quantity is 10.9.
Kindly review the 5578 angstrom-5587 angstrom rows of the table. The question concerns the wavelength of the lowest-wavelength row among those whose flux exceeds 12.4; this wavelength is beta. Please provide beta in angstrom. 5580.28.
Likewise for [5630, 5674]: 5630.62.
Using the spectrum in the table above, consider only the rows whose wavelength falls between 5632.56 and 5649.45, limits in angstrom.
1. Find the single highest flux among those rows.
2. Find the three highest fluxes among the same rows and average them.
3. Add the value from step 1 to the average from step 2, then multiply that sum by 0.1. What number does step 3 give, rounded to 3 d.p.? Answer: 2.893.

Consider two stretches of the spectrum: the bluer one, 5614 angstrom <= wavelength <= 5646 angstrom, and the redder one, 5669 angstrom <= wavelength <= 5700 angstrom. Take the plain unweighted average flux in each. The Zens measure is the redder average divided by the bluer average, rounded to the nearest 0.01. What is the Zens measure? 1.02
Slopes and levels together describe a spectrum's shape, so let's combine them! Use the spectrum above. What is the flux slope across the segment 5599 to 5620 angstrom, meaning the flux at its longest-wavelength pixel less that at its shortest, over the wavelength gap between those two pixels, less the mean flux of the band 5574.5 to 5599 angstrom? -10.6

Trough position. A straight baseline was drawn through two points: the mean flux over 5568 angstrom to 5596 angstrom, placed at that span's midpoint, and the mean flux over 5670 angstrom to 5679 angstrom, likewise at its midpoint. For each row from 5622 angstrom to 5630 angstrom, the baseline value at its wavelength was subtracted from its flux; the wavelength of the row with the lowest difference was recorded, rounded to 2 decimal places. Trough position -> 5624.14 angstrom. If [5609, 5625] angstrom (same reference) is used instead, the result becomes 5612.50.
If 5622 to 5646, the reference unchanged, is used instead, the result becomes 5634.51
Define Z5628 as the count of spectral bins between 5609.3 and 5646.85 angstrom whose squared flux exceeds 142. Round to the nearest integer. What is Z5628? 15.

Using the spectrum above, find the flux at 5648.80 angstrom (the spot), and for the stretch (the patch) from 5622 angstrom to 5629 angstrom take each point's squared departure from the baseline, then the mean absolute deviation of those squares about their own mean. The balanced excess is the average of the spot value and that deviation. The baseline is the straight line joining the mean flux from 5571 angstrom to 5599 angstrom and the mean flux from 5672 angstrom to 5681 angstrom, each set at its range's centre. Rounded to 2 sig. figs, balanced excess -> 8.3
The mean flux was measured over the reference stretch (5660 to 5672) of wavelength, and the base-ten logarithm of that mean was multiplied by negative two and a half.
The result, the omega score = -2.75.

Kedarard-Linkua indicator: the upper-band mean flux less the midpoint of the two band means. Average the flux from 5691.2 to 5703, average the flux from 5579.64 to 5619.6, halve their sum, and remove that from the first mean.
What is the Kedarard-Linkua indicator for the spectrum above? 1.0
